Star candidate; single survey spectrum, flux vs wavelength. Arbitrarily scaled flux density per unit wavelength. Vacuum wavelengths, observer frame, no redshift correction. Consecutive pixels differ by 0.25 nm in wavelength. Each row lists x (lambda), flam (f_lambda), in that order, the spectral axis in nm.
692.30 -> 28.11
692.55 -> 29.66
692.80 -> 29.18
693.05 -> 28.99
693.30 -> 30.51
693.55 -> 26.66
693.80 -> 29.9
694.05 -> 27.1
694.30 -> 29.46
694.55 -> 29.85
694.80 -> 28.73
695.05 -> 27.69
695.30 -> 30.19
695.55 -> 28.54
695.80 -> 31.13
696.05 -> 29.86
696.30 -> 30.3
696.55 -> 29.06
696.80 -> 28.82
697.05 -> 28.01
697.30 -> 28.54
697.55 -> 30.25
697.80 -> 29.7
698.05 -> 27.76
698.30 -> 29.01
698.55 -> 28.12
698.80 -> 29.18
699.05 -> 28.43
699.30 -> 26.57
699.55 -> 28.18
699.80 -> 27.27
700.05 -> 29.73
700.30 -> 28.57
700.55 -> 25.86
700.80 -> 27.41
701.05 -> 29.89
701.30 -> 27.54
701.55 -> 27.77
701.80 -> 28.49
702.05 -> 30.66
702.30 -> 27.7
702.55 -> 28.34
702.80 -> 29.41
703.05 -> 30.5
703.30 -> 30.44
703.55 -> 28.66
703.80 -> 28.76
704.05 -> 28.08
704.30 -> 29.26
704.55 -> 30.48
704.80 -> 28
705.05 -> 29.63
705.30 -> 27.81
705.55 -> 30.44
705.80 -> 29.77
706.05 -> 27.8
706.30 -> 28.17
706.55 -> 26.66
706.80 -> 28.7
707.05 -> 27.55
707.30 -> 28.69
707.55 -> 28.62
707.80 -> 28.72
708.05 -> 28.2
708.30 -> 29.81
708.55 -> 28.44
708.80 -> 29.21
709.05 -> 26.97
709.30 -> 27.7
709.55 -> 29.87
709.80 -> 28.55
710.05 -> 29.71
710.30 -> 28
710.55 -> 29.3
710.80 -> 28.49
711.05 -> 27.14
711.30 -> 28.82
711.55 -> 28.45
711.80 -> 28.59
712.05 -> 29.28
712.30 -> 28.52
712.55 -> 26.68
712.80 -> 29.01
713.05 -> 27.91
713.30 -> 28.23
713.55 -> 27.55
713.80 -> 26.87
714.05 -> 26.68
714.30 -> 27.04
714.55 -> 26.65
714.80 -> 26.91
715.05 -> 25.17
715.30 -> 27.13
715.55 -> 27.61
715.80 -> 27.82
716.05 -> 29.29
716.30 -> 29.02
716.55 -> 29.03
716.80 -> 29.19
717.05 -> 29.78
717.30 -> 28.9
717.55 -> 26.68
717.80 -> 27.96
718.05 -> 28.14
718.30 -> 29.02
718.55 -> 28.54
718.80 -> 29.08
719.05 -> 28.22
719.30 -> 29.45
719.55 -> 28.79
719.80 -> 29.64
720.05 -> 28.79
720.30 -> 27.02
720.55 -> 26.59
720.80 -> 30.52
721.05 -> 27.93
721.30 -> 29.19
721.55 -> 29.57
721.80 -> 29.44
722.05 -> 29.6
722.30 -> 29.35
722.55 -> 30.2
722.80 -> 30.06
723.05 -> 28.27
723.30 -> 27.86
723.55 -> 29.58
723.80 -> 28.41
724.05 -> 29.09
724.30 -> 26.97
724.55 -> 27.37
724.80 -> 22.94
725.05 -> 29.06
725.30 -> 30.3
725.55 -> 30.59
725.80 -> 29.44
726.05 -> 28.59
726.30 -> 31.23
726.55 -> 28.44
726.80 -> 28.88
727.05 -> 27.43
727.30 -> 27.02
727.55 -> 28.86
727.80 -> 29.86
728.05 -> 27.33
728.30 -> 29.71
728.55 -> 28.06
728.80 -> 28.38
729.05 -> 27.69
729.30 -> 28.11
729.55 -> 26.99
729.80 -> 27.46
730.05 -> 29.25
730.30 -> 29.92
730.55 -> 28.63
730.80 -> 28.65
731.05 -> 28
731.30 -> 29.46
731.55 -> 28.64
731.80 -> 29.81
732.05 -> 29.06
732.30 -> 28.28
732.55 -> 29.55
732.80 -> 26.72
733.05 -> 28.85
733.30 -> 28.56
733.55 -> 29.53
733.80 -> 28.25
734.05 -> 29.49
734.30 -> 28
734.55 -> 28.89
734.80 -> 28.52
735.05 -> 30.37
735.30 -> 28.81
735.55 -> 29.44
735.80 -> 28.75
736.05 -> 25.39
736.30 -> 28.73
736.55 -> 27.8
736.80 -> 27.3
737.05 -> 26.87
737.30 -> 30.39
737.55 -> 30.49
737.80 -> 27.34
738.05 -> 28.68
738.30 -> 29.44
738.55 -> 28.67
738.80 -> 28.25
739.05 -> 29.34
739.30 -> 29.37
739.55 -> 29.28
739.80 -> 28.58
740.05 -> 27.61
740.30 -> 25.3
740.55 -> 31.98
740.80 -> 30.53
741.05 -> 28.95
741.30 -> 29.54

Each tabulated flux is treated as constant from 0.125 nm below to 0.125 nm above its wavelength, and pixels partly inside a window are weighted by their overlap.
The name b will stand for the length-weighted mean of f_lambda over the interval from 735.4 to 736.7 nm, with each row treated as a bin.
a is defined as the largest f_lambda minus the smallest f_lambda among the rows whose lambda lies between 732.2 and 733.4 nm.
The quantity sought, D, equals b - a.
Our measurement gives 25.2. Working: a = 2.8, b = 28.0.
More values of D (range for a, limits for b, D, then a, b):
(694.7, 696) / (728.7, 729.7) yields 24.3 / 3.4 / 27.8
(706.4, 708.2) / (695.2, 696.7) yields 27.8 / 2.1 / 29.8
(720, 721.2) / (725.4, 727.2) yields 25.3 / 3.9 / 29.2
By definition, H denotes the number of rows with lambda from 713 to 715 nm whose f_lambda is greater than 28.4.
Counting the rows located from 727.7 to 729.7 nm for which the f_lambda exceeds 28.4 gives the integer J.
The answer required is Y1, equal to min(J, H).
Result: 0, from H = 0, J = 2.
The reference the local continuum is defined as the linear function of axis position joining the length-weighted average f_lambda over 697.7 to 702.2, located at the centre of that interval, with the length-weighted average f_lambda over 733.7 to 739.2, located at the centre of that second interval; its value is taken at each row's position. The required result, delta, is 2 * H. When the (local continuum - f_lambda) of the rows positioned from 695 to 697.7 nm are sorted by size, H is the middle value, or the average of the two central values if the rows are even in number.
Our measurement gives -1.5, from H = -0.8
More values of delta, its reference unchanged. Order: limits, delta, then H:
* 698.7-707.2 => -0.3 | -0.1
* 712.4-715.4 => 2.9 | 1.5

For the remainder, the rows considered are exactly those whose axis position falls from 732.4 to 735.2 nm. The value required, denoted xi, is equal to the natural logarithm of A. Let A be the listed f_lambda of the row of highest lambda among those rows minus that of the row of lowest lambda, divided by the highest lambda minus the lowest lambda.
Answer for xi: -1.1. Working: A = 0.3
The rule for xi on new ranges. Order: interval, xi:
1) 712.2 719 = -2.5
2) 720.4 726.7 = -1.2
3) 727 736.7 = -3.2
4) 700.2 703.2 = -0.4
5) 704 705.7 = 0.5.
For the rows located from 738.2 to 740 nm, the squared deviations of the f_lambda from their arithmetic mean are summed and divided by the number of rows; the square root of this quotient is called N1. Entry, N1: 0.4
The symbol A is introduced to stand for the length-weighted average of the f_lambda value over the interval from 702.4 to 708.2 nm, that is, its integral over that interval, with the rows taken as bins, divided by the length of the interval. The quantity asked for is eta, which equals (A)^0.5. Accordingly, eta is 5.368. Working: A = 28.8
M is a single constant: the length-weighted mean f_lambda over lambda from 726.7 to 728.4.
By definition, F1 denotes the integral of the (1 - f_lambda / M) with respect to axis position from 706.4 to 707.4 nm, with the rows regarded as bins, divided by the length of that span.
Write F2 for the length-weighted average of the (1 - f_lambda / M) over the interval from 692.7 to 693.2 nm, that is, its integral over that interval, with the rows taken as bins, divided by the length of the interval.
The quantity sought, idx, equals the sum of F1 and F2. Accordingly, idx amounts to -0.007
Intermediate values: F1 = 0.019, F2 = -0.026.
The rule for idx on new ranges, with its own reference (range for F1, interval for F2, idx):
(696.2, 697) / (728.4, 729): -0.022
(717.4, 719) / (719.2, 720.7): 0.007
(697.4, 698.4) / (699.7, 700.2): -0.032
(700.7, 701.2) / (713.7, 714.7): 0.048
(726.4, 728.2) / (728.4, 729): 0.010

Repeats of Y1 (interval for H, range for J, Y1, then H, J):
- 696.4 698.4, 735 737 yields 5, 6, 5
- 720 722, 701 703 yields 4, 5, 4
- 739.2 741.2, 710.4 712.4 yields 6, 6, 7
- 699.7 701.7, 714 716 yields 0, 3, 0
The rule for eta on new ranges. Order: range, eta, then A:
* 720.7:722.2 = 5.418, 29.4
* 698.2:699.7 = 5.312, 28.2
